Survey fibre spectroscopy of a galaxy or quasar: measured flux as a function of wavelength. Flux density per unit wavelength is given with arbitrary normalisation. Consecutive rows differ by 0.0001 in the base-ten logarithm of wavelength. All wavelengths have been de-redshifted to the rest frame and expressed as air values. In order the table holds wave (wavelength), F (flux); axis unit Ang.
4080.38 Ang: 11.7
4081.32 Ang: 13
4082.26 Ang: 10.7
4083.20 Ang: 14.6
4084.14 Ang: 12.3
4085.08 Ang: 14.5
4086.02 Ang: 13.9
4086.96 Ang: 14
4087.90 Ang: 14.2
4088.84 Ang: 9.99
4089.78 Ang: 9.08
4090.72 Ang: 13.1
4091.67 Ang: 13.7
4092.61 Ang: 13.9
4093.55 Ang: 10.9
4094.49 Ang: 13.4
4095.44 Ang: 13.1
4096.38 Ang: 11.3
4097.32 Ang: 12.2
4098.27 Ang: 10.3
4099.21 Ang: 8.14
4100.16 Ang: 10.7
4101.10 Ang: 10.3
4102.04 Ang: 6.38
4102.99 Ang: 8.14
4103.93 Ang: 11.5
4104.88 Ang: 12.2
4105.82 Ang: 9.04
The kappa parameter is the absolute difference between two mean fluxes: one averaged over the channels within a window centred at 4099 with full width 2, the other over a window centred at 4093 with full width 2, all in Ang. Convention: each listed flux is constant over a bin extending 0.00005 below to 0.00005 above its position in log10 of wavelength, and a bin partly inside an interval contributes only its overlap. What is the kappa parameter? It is 3.2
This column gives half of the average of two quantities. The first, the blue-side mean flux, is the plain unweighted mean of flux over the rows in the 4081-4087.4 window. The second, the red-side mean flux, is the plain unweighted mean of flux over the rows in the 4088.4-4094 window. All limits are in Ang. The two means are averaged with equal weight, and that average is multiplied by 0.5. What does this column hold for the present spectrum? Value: 6.27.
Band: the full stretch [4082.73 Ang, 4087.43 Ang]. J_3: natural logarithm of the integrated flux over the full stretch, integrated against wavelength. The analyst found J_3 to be 4.18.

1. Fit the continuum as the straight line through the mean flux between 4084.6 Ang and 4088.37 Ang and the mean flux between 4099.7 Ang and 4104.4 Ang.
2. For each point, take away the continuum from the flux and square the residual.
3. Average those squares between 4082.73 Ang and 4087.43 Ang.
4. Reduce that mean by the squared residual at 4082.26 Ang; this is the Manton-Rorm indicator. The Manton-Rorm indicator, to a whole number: -21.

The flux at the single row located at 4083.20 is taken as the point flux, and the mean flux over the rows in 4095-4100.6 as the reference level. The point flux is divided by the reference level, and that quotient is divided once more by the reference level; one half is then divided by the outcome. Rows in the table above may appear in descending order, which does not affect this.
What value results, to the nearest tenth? 4.1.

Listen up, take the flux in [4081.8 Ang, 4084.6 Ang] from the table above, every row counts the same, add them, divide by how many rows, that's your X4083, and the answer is 12.5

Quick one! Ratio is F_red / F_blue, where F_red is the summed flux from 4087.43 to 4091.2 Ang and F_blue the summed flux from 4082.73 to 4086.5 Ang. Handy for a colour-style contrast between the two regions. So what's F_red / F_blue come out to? 0.84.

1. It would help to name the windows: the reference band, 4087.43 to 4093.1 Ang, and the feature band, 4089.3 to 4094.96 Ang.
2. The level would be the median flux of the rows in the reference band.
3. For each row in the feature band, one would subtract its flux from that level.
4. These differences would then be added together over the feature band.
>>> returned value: 6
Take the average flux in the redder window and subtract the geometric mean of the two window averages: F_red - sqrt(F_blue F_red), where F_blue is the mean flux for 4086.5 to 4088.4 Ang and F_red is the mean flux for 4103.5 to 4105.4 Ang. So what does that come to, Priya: -1.1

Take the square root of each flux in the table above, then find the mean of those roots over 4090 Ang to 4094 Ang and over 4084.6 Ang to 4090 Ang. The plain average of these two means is 3.56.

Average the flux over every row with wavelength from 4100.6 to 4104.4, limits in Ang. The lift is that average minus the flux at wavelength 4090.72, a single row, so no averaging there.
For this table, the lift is -4.0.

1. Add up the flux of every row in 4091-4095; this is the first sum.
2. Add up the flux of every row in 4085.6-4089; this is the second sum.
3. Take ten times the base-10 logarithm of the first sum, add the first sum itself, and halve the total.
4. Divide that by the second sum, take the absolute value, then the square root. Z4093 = 0.81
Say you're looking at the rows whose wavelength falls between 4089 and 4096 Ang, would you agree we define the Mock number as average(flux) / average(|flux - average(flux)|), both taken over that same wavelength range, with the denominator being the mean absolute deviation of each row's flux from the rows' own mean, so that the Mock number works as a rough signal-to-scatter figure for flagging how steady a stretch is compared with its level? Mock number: 9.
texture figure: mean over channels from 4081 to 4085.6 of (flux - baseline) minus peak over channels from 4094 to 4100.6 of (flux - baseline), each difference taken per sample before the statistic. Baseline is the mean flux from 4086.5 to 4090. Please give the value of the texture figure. -0.4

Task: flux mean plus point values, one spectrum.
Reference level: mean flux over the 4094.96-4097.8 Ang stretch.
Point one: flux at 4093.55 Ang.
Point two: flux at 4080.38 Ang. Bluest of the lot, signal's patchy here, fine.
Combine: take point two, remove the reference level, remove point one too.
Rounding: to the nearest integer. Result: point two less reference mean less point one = -11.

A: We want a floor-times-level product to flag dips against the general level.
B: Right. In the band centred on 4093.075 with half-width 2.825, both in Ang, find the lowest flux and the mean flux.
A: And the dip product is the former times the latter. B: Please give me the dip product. 142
